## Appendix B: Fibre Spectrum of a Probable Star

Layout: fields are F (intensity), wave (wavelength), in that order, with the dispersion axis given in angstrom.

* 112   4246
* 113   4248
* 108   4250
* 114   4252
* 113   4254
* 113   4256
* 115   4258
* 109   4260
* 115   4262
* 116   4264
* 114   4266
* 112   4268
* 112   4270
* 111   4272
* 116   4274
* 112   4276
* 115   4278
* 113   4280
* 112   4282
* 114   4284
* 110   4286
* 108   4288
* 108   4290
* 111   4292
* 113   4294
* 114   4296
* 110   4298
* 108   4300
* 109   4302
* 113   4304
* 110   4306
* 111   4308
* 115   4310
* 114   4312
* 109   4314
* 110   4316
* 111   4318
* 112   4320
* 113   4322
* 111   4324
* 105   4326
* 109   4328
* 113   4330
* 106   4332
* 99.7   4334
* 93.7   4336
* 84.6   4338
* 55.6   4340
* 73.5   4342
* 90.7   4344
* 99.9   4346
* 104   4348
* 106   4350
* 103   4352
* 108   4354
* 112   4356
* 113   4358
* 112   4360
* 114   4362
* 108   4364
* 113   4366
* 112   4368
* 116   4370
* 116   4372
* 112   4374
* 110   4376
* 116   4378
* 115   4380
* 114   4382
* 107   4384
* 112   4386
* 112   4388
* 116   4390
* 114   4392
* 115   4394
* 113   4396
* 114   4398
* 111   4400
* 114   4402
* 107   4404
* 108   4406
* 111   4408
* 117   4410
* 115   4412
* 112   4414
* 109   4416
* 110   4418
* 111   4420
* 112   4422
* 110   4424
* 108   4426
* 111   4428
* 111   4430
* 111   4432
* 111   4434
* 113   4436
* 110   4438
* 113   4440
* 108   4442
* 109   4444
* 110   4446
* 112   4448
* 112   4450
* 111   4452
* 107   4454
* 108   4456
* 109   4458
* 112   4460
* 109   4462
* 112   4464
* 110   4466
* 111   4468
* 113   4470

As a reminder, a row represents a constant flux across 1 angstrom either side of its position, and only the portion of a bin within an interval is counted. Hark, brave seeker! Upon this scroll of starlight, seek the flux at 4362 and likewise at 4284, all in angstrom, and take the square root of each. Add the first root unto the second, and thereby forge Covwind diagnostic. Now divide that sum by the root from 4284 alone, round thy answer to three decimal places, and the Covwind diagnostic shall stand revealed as 2.000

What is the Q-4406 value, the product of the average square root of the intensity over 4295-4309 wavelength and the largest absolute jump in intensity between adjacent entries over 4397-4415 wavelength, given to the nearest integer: 74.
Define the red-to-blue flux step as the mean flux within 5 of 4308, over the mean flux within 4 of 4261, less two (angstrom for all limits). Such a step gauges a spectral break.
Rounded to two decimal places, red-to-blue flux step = -1.01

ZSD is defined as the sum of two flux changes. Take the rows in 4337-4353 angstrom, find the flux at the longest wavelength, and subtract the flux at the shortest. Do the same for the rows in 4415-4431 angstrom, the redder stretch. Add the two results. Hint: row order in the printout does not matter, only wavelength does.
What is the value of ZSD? 20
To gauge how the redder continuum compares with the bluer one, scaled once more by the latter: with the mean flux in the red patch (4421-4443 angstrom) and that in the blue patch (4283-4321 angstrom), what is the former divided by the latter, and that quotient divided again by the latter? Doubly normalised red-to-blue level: 0.0090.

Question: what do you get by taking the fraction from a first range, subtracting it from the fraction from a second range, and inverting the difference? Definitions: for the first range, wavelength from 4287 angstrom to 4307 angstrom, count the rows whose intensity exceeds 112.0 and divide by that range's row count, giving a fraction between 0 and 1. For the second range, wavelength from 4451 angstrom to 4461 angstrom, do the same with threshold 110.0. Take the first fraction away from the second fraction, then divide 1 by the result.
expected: 10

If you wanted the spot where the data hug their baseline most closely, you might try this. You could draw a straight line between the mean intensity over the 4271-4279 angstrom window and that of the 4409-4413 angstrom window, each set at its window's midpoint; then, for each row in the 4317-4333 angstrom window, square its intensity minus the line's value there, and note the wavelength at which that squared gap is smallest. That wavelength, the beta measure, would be 4322 angstrom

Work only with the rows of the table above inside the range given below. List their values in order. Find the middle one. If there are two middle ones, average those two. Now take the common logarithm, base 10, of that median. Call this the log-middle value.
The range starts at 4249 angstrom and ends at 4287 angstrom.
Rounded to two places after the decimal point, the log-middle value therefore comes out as 2.05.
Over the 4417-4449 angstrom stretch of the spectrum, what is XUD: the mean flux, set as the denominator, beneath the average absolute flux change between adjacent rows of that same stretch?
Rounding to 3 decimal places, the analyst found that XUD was 0.016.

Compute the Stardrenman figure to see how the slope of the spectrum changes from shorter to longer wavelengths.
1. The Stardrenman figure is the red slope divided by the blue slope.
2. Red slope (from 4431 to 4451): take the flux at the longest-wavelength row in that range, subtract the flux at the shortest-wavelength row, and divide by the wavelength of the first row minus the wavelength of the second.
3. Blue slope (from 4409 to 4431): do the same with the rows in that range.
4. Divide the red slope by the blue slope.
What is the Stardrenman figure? -0.2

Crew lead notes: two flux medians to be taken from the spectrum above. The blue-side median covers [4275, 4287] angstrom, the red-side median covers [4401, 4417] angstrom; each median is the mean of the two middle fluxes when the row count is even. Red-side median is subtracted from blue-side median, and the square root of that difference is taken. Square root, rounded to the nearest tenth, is 1.0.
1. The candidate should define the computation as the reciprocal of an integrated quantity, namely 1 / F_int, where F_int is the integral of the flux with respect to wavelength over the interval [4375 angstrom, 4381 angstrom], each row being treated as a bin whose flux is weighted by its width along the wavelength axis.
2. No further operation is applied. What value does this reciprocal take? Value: 0.0015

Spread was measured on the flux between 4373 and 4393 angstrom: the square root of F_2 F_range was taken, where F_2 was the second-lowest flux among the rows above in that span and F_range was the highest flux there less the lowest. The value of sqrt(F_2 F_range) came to 31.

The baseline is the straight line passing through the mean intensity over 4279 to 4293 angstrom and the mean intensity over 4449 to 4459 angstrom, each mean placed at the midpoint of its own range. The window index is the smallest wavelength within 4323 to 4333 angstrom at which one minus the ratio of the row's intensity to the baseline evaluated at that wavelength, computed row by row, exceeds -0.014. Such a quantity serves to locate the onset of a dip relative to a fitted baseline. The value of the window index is 4324 angstrom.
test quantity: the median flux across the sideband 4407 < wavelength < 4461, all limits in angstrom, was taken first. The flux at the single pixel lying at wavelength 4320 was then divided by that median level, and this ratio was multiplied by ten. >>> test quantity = 10.1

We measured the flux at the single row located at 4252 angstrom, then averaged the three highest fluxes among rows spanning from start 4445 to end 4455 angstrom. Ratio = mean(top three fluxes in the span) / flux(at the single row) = 0.98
